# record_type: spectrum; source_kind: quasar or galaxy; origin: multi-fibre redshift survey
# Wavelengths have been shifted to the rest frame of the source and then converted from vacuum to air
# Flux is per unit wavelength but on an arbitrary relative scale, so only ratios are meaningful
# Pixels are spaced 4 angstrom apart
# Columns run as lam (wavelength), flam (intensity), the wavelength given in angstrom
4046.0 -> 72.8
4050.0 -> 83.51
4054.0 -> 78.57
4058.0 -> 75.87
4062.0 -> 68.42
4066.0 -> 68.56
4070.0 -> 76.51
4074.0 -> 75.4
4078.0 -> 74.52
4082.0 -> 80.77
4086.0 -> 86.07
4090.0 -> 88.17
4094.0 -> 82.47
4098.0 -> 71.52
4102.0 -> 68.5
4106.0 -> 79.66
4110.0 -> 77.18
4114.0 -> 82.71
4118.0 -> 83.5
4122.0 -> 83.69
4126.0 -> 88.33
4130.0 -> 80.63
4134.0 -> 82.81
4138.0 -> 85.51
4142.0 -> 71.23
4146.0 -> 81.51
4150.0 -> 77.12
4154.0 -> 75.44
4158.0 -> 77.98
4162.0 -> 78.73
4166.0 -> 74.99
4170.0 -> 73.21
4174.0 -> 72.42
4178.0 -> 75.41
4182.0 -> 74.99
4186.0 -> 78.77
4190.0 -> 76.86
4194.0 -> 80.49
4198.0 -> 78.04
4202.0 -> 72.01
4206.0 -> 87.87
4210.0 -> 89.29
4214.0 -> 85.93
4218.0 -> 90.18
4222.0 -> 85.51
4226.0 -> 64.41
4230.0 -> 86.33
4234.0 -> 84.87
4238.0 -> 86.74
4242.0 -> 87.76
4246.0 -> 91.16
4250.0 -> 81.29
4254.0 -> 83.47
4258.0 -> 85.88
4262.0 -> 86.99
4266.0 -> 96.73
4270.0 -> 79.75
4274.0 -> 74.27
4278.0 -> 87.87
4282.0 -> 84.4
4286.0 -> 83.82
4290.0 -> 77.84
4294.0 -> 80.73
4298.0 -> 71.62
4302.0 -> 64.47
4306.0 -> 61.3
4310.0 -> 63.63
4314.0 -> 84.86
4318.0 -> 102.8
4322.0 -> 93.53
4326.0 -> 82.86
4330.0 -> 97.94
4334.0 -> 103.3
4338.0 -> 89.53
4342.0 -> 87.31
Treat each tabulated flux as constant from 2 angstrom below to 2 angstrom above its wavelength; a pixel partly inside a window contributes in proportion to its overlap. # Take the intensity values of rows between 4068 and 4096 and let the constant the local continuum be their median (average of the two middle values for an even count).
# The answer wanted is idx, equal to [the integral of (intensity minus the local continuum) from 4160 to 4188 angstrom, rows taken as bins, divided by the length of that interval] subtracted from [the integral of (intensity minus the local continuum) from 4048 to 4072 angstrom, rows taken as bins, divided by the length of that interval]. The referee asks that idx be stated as 0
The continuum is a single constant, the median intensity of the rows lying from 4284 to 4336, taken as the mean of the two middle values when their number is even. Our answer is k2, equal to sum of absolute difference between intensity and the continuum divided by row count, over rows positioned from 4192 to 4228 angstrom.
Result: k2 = 6.8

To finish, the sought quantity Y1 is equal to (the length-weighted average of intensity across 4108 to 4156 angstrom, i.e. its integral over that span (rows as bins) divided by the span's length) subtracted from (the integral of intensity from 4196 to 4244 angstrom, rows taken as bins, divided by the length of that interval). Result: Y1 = 2.4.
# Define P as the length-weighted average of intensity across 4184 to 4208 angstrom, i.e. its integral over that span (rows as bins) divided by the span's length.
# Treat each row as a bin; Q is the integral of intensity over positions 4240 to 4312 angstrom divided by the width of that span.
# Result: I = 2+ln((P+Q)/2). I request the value 6.38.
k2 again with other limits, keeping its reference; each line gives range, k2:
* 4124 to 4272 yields 5.6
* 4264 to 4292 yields 5.4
